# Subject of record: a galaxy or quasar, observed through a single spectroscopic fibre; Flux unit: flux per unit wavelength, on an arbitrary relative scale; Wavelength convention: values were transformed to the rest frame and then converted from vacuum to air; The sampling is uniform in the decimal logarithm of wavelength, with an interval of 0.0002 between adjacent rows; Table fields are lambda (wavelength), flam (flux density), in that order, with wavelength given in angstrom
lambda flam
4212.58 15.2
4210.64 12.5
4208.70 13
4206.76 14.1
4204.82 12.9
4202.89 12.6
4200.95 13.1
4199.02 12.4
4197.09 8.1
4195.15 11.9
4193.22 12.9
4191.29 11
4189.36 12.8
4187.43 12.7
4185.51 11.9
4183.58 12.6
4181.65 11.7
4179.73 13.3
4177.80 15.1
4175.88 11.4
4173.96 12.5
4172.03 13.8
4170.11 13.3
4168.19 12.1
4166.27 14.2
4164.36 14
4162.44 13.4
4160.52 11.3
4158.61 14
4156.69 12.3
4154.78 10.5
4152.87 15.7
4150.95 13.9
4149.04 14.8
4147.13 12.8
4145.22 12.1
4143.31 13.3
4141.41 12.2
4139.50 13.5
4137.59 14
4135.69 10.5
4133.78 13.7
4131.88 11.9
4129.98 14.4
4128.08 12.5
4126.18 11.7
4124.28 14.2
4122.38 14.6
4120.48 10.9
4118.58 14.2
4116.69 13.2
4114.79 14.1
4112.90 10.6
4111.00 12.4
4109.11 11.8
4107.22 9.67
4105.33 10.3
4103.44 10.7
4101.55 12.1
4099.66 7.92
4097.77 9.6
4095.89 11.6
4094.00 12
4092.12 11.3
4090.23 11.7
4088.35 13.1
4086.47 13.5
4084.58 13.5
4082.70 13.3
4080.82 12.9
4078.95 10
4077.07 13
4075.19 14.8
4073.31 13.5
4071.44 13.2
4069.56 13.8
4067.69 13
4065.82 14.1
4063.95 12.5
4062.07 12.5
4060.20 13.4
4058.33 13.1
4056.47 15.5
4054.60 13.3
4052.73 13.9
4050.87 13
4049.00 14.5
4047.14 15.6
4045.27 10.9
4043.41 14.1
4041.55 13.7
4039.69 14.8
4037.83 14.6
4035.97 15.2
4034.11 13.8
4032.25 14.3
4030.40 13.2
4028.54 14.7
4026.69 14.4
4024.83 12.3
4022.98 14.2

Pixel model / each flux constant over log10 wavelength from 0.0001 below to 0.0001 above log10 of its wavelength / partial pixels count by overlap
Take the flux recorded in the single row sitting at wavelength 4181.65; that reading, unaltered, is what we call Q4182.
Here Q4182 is 11.7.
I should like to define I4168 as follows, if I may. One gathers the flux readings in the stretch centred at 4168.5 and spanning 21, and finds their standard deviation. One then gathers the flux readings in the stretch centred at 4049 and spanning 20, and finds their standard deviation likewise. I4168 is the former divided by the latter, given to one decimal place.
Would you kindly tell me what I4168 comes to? 0.9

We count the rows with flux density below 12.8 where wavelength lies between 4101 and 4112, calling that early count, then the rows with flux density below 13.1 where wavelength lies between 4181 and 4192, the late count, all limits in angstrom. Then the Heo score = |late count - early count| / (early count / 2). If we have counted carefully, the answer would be 0.0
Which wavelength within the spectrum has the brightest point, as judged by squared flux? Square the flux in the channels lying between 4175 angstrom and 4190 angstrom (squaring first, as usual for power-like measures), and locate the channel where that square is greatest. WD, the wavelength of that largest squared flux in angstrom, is 4177.80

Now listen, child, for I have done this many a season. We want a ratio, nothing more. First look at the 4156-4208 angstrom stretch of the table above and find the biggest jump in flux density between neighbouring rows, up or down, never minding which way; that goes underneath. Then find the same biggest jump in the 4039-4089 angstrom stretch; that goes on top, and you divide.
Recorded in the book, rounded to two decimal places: 1.09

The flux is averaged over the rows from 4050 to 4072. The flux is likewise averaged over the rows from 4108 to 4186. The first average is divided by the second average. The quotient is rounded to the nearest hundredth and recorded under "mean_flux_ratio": 1.04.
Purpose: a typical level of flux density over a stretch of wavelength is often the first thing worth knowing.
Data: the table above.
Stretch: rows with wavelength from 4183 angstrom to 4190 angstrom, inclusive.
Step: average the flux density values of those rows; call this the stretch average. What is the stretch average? 12.5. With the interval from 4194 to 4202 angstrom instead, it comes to 11.4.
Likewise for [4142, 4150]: 13.2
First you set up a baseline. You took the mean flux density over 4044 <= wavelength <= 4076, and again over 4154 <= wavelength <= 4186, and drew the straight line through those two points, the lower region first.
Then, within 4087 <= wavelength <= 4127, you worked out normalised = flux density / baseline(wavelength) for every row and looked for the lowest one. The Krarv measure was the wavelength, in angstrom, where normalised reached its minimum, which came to 4099.66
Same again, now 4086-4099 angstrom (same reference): 4097.77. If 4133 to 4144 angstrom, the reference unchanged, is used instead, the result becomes 4135.69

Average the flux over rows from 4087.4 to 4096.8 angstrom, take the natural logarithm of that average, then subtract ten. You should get -7.52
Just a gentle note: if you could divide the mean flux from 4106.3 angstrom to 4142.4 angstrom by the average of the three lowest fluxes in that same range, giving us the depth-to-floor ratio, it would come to 1.232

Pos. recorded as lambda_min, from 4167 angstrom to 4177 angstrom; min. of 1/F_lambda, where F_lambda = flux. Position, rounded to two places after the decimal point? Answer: 4172.03 angstrom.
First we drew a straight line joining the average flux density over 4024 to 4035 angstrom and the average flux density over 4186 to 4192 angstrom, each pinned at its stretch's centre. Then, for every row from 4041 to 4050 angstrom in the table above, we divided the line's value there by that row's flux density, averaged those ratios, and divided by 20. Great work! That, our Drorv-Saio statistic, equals 0.050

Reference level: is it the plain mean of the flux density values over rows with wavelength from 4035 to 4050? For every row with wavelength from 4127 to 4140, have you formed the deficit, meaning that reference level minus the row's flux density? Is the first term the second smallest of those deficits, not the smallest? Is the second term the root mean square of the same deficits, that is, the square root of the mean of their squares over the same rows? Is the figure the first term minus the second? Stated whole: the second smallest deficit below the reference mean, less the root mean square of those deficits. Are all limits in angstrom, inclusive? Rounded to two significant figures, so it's -1.6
